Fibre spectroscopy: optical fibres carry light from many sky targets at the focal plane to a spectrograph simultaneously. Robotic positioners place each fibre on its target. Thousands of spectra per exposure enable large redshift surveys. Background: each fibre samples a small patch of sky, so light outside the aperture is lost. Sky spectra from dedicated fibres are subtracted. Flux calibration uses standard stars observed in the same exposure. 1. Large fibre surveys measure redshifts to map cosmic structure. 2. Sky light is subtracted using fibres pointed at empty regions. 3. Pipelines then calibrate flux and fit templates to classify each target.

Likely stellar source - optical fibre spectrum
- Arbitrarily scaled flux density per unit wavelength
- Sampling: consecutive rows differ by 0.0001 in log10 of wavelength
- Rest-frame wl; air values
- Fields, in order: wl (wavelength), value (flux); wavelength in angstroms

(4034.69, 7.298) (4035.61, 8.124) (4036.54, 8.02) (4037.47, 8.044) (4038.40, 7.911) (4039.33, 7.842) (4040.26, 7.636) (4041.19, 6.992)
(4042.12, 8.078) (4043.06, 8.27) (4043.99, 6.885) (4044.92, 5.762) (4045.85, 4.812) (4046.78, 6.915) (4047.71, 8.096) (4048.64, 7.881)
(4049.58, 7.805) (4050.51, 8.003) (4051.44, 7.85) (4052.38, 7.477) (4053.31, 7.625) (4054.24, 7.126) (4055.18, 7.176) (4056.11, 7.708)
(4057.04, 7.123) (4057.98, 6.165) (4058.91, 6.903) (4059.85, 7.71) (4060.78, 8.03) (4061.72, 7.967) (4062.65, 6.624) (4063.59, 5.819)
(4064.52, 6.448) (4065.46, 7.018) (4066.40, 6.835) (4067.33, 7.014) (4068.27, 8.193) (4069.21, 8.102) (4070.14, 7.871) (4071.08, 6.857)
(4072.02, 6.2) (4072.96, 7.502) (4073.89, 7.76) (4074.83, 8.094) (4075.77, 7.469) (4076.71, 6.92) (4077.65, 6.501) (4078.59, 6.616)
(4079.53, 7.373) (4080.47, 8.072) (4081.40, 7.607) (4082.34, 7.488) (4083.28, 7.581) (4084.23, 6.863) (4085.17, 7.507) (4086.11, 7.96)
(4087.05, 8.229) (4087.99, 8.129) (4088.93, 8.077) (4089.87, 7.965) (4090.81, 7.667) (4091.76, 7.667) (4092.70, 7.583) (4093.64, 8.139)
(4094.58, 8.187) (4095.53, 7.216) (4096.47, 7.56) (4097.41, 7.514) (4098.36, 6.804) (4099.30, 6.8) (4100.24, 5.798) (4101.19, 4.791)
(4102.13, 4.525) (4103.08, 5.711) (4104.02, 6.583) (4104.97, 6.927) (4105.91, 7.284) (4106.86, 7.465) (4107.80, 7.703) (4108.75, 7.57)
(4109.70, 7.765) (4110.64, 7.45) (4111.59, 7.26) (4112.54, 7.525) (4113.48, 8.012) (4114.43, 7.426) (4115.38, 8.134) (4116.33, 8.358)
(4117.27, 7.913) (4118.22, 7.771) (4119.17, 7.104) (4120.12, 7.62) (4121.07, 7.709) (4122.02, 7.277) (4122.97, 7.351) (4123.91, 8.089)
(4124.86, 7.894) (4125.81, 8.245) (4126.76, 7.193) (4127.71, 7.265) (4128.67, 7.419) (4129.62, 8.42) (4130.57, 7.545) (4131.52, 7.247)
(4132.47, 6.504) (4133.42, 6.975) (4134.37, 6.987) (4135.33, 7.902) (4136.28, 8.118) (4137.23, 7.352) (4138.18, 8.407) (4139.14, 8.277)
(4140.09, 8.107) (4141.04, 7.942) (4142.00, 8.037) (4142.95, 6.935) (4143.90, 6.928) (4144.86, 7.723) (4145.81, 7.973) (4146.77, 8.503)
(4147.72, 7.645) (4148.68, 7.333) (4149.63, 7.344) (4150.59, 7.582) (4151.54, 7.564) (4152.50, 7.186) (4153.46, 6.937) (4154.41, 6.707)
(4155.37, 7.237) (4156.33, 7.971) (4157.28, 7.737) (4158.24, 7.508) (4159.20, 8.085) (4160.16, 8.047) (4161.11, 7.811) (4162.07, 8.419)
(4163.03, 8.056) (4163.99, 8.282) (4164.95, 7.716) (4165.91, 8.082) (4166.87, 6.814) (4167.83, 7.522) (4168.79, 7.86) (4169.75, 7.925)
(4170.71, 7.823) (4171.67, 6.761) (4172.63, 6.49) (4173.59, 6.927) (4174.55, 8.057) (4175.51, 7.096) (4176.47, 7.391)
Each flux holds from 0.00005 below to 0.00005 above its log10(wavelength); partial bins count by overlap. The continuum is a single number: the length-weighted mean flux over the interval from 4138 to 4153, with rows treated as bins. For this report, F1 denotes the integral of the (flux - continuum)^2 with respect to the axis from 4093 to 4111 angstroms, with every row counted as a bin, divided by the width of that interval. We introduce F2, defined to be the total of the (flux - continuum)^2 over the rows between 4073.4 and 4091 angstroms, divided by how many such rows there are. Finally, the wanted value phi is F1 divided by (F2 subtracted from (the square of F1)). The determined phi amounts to 0.7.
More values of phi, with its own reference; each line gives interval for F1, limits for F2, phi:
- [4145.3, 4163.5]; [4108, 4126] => -2.9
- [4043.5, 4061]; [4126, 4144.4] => 1.7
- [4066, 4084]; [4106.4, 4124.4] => 4.9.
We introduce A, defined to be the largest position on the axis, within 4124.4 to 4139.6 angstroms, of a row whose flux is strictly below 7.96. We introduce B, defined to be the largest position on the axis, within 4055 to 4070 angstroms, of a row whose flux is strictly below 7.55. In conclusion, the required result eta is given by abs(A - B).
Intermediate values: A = 4137.23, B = 4067.33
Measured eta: 69.9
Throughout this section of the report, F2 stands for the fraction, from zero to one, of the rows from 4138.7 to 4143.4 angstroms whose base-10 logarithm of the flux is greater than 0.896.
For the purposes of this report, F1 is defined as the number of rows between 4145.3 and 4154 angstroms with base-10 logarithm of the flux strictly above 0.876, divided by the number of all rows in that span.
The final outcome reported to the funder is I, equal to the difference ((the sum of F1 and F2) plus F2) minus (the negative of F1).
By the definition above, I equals 2.7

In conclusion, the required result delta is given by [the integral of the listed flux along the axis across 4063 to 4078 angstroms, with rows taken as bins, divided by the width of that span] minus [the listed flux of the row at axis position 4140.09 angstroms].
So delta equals -0.95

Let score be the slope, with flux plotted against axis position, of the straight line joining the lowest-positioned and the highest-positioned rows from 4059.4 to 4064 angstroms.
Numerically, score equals -0.51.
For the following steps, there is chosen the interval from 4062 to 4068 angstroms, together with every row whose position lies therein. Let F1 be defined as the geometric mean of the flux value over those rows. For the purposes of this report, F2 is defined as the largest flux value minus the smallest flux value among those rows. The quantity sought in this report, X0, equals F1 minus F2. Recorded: 5.4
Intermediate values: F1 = 6.6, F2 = 1.2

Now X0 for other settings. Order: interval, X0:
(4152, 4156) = 6.5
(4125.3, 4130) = 6.5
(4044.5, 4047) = 3.7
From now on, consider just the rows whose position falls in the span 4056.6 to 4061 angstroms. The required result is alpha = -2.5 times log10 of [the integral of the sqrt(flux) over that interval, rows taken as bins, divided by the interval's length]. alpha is -1.07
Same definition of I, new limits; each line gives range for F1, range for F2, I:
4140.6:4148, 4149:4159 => 1.7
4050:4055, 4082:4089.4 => 2.2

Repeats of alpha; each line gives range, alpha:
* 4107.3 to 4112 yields -1.10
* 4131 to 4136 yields -1.07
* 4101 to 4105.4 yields -0.95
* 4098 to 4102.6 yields -0.94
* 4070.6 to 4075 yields -1.07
